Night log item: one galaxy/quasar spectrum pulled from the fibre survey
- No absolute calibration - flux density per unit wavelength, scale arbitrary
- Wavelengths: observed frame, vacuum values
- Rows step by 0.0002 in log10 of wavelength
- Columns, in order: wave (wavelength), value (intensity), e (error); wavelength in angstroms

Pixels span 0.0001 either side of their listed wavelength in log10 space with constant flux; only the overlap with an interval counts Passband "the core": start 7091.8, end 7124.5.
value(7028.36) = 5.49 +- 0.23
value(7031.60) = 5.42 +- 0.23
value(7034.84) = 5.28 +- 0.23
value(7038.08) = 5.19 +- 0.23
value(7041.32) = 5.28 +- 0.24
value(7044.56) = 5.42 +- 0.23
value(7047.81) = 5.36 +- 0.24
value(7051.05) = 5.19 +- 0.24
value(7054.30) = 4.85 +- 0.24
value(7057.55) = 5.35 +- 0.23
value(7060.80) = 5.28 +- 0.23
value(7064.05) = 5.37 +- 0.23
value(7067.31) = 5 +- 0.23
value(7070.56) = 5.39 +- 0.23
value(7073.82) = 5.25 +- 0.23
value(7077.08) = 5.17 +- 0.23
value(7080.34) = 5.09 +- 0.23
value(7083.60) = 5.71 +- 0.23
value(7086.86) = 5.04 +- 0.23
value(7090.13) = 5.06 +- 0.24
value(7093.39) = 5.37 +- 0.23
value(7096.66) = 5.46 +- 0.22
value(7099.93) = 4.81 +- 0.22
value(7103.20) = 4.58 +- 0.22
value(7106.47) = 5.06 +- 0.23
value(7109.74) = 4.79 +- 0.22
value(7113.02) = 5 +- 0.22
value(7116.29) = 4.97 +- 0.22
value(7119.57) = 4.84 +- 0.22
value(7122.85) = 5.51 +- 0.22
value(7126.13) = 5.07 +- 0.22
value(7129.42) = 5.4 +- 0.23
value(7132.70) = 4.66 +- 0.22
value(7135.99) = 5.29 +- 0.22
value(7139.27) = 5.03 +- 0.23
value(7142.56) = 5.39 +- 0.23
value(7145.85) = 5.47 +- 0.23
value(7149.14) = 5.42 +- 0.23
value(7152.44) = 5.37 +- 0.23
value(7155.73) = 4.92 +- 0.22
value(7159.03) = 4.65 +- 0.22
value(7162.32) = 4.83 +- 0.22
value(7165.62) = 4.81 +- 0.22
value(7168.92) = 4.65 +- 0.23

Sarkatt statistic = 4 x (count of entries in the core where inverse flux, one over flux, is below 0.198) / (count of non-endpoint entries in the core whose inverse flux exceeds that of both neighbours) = 5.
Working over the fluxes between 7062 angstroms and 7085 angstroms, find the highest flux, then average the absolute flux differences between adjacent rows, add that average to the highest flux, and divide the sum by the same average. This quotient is 21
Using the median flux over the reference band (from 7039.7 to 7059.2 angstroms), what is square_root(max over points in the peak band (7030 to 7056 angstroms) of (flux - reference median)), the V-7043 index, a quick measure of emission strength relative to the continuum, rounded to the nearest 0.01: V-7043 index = 0.32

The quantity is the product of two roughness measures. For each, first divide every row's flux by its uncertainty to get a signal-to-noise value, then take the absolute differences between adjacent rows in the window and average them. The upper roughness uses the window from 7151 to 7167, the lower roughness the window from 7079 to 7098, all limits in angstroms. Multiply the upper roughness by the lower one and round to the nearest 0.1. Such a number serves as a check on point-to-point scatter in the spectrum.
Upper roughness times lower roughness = 1.6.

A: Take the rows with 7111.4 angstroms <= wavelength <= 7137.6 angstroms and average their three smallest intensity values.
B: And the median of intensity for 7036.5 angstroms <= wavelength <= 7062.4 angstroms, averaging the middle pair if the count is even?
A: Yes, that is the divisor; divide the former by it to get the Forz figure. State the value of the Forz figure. 0.91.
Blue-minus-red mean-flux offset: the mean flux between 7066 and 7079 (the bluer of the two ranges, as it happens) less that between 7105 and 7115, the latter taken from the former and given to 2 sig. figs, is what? 0.25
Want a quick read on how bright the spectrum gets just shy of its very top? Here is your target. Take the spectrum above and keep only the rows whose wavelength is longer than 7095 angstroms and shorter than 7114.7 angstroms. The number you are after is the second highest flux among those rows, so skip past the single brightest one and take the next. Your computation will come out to 5.06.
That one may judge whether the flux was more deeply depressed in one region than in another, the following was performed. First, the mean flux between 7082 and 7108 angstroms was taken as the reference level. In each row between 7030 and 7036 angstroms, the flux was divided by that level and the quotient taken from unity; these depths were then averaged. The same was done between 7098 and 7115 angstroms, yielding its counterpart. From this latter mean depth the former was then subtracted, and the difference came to 0.10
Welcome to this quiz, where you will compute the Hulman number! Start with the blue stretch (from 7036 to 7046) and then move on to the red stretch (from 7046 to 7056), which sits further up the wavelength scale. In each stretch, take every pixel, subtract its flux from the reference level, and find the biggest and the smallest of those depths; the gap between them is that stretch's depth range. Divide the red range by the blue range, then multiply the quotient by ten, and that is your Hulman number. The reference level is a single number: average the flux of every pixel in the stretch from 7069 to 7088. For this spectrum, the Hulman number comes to 22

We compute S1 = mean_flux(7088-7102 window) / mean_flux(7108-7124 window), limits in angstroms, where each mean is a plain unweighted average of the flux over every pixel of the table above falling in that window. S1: 1.03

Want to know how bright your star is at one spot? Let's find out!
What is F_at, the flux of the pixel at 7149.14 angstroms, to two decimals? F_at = 5.42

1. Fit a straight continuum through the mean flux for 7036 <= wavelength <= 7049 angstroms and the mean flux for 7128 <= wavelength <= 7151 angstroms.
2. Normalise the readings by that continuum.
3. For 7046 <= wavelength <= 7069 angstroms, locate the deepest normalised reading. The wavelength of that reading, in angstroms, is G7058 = 7054.30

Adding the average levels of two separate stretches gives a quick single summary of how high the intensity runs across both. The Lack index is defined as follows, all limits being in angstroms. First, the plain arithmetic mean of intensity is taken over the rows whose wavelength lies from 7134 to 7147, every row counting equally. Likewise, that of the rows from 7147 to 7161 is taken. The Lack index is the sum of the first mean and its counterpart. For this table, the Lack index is 10.4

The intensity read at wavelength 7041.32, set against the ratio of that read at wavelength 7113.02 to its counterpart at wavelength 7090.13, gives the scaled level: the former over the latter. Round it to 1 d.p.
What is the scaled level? 5.3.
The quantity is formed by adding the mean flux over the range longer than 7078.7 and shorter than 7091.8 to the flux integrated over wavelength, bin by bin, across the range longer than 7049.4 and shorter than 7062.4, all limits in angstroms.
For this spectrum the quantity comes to 72.4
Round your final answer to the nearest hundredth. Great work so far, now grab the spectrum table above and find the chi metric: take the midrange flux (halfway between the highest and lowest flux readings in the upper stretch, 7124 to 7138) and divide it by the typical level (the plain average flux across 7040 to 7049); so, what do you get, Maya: 0.94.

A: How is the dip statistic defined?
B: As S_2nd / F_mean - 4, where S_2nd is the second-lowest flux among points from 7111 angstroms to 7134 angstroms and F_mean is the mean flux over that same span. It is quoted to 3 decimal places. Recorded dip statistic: -3.044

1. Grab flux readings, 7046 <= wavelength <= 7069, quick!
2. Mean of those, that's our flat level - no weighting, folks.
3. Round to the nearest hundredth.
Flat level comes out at 5.20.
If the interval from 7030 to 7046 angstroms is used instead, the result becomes 5.32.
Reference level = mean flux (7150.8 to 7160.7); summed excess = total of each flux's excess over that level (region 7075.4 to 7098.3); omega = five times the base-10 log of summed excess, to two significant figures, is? 1.5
